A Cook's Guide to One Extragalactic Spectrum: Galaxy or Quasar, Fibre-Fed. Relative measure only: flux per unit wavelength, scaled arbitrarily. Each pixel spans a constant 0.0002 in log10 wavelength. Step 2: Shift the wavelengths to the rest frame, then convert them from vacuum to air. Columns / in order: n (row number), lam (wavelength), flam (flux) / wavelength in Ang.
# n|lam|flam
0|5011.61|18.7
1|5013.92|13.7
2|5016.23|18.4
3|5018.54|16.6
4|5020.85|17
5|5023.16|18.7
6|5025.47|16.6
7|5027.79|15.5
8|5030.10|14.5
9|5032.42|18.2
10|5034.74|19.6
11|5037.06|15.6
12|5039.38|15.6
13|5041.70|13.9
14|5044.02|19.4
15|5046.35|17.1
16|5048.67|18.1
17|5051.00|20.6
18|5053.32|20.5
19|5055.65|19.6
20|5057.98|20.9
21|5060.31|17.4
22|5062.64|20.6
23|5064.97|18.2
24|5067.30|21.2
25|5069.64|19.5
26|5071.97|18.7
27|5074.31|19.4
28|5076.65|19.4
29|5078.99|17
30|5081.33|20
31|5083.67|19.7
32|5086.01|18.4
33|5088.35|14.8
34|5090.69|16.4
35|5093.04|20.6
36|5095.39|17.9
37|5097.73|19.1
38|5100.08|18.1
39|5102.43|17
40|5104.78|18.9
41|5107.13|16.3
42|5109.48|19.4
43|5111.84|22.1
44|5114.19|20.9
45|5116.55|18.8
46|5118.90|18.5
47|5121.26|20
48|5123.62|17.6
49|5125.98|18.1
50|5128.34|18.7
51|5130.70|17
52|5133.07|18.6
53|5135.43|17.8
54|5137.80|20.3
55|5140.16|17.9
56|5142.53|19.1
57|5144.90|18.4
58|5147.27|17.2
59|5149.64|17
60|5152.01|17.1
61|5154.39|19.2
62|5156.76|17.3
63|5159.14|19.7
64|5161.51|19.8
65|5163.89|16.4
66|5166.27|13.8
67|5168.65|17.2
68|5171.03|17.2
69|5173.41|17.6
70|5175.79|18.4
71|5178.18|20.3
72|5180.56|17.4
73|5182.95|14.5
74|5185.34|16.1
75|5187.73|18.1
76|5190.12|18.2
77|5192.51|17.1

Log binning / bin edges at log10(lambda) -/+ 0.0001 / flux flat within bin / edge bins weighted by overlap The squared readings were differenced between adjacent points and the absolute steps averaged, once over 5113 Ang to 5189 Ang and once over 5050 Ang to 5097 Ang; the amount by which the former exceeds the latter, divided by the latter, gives -0.23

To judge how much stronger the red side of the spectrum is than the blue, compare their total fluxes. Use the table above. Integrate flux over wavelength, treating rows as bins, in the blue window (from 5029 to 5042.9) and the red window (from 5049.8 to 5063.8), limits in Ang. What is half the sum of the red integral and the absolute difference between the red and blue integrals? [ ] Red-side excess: 166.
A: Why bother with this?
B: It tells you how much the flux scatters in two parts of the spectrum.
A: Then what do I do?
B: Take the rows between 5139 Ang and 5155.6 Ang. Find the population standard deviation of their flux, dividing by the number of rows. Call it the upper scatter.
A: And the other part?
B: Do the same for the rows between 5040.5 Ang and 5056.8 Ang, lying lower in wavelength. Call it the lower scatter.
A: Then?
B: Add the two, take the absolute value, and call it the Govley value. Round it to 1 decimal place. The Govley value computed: 3.1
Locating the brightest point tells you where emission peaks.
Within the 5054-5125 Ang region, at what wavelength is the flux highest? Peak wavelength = 5111.84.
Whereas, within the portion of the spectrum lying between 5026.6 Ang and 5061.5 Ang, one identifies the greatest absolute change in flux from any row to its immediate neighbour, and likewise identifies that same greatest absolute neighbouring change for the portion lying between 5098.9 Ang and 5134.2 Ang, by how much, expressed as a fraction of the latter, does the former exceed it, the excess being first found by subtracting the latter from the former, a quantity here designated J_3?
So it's 0.8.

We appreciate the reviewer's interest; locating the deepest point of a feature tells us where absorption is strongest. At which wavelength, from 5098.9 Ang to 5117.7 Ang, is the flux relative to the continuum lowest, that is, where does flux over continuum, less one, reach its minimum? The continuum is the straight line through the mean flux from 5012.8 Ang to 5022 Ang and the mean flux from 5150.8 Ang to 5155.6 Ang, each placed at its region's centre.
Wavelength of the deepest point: 5107.13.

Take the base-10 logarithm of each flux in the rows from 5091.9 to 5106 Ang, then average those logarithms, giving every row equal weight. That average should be 1.269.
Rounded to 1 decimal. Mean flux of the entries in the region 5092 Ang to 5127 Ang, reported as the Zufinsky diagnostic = 18.9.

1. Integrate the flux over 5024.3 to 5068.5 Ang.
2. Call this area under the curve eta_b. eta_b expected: 798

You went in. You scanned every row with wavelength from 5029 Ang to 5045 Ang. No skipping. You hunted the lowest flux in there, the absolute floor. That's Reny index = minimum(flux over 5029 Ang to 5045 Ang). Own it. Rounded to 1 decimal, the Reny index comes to 13.9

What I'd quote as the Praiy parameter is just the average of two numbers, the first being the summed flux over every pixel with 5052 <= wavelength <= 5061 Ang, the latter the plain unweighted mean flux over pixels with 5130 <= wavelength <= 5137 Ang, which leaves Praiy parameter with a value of 48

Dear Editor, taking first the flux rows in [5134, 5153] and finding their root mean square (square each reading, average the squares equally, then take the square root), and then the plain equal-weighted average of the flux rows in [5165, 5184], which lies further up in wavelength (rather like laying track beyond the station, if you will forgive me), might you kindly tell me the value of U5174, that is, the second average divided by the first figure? 0.94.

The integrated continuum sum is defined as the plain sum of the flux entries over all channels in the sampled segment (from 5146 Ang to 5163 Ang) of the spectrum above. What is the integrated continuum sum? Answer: 127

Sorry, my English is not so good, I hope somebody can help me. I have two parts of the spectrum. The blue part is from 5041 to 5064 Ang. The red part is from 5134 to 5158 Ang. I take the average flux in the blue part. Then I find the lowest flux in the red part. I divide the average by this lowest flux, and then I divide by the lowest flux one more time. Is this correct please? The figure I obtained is 0.065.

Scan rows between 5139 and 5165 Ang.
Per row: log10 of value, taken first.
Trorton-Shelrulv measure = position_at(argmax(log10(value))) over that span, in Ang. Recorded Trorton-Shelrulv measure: 5161.51 Ang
